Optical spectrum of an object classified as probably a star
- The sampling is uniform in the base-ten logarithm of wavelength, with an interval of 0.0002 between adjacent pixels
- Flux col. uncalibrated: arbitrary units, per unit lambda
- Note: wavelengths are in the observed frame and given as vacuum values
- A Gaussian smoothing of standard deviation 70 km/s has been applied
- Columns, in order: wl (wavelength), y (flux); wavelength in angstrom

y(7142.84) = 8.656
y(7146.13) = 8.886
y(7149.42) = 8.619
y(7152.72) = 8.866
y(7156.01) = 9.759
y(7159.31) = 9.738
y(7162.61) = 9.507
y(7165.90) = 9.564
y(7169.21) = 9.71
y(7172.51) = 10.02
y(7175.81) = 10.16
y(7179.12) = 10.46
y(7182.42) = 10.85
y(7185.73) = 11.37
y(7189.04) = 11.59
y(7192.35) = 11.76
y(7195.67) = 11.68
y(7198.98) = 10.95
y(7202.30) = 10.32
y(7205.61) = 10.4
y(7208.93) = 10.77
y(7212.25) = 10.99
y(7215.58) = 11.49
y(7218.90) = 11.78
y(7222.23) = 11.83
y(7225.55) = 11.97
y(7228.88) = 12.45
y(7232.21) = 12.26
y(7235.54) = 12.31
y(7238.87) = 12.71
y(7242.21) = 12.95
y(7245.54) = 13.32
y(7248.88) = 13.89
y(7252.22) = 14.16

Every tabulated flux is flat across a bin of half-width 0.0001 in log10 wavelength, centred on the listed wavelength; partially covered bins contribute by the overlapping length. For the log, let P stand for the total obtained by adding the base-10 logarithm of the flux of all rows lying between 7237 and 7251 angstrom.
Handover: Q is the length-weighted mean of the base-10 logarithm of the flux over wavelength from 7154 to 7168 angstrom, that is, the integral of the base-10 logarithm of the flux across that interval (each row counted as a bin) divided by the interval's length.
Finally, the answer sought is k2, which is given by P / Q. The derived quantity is 4.56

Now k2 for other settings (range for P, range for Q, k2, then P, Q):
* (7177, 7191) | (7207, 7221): 3.97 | 4.17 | 1.05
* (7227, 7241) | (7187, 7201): 4.14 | 4.38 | 1.06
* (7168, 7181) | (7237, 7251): 3.58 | 4.01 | 1.12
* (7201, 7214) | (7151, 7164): 4.21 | 4.10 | 0.98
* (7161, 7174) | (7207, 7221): 3.76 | 3.95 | 1.05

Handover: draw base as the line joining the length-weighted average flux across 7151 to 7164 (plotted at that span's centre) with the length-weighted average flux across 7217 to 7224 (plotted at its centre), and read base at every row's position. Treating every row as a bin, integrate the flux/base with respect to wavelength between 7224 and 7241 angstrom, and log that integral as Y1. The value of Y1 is 17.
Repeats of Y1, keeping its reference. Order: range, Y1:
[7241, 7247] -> 6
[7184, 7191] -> 8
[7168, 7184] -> 16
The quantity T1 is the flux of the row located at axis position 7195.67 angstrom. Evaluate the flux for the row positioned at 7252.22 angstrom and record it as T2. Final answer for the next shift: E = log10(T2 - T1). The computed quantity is 0.39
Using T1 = 11.68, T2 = 14.16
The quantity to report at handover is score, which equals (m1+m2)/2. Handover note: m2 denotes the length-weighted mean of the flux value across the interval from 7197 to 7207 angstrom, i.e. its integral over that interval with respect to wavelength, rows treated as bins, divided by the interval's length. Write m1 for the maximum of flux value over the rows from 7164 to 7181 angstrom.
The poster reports 10.5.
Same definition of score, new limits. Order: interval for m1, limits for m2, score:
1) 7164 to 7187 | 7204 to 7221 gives 11.2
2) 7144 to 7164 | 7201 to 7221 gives 10.4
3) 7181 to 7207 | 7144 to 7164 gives 10.5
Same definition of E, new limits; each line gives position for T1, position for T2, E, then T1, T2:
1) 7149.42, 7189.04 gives 0.47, 8.619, 11.59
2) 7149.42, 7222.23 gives 0.51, 8.619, 11.83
